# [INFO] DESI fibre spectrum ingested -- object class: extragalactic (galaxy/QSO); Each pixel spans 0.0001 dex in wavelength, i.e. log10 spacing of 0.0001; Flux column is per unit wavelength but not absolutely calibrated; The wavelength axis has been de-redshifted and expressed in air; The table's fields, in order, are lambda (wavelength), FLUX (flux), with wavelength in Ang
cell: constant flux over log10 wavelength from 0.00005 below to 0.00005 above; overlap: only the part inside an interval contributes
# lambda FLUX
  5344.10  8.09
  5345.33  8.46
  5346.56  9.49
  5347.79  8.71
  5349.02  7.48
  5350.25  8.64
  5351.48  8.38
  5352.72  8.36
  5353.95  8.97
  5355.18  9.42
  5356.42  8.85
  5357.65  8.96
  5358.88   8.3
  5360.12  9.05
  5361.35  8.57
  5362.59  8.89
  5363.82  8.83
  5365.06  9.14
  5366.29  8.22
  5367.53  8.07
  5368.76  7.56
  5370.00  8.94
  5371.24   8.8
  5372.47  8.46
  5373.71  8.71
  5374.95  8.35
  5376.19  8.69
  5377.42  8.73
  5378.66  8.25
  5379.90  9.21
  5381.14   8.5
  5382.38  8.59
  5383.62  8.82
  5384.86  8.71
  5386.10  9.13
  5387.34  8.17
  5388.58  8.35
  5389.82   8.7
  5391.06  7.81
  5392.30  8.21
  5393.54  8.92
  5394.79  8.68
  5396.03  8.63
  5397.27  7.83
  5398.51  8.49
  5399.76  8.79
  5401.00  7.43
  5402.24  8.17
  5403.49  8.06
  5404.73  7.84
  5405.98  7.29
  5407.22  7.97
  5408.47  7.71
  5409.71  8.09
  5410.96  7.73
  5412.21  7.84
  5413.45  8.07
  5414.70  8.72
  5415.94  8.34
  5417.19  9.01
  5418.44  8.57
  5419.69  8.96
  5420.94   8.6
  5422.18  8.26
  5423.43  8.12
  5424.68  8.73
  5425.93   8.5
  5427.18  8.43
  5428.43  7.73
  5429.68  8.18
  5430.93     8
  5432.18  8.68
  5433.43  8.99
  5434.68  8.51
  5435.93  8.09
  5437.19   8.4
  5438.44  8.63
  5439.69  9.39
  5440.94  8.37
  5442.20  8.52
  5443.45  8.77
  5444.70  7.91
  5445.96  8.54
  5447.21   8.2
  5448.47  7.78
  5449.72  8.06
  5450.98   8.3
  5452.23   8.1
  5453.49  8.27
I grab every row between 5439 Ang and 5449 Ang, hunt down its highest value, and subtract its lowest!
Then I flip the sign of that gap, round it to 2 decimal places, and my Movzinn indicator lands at -1.61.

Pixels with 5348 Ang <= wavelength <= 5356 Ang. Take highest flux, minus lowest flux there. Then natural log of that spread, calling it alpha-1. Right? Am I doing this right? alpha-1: 0.7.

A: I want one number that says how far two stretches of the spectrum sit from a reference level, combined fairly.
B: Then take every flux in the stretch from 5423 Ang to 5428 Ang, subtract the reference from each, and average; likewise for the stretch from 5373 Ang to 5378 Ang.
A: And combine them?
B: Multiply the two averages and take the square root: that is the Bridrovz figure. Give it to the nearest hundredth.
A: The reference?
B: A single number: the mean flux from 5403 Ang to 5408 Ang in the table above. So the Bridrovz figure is 0.74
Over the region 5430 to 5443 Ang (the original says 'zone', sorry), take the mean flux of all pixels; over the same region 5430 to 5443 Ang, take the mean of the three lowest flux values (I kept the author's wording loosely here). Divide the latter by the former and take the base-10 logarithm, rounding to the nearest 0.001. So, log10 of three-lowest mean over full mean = -0.021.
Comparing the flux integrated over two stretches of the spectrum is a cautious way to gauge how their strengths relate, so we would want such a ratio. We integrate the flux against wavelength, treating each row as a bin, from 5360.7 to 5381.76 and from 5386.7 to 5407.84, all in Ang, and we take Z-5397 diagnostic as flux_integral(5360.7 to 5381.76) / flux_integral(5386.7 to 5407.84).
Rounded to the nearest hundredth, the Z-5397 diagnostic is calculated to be 1.04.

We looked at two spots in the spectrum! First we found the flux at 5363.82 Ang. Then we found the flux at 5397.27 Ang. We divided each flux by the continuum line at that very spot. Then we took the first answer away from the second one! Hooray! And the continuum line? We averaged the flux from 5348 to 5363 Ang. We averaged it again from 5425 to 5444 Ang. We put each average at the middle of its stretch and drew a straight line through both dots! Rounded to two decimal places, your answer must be -0.11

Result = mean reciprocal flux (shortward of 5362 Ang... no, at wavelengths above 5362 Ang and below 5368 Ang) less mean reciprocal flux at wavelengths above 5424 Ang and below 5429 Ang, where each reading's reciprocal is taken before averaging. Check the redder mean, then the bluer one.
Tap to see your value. -0.0039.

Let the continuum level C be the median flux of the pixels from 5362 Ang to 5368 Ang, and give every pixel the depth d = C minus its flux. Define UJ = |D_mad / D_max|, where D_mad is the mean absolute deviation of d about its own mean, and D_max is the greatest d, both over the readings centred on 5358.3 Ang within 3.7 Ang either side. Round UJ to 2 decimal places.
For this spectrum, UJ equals 0.54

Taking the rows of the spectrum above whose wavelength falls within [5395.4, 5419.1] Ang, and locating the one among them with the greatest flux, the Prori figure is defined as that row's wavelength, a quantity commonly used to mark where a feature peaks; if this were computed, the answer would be 5417.19 Ang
